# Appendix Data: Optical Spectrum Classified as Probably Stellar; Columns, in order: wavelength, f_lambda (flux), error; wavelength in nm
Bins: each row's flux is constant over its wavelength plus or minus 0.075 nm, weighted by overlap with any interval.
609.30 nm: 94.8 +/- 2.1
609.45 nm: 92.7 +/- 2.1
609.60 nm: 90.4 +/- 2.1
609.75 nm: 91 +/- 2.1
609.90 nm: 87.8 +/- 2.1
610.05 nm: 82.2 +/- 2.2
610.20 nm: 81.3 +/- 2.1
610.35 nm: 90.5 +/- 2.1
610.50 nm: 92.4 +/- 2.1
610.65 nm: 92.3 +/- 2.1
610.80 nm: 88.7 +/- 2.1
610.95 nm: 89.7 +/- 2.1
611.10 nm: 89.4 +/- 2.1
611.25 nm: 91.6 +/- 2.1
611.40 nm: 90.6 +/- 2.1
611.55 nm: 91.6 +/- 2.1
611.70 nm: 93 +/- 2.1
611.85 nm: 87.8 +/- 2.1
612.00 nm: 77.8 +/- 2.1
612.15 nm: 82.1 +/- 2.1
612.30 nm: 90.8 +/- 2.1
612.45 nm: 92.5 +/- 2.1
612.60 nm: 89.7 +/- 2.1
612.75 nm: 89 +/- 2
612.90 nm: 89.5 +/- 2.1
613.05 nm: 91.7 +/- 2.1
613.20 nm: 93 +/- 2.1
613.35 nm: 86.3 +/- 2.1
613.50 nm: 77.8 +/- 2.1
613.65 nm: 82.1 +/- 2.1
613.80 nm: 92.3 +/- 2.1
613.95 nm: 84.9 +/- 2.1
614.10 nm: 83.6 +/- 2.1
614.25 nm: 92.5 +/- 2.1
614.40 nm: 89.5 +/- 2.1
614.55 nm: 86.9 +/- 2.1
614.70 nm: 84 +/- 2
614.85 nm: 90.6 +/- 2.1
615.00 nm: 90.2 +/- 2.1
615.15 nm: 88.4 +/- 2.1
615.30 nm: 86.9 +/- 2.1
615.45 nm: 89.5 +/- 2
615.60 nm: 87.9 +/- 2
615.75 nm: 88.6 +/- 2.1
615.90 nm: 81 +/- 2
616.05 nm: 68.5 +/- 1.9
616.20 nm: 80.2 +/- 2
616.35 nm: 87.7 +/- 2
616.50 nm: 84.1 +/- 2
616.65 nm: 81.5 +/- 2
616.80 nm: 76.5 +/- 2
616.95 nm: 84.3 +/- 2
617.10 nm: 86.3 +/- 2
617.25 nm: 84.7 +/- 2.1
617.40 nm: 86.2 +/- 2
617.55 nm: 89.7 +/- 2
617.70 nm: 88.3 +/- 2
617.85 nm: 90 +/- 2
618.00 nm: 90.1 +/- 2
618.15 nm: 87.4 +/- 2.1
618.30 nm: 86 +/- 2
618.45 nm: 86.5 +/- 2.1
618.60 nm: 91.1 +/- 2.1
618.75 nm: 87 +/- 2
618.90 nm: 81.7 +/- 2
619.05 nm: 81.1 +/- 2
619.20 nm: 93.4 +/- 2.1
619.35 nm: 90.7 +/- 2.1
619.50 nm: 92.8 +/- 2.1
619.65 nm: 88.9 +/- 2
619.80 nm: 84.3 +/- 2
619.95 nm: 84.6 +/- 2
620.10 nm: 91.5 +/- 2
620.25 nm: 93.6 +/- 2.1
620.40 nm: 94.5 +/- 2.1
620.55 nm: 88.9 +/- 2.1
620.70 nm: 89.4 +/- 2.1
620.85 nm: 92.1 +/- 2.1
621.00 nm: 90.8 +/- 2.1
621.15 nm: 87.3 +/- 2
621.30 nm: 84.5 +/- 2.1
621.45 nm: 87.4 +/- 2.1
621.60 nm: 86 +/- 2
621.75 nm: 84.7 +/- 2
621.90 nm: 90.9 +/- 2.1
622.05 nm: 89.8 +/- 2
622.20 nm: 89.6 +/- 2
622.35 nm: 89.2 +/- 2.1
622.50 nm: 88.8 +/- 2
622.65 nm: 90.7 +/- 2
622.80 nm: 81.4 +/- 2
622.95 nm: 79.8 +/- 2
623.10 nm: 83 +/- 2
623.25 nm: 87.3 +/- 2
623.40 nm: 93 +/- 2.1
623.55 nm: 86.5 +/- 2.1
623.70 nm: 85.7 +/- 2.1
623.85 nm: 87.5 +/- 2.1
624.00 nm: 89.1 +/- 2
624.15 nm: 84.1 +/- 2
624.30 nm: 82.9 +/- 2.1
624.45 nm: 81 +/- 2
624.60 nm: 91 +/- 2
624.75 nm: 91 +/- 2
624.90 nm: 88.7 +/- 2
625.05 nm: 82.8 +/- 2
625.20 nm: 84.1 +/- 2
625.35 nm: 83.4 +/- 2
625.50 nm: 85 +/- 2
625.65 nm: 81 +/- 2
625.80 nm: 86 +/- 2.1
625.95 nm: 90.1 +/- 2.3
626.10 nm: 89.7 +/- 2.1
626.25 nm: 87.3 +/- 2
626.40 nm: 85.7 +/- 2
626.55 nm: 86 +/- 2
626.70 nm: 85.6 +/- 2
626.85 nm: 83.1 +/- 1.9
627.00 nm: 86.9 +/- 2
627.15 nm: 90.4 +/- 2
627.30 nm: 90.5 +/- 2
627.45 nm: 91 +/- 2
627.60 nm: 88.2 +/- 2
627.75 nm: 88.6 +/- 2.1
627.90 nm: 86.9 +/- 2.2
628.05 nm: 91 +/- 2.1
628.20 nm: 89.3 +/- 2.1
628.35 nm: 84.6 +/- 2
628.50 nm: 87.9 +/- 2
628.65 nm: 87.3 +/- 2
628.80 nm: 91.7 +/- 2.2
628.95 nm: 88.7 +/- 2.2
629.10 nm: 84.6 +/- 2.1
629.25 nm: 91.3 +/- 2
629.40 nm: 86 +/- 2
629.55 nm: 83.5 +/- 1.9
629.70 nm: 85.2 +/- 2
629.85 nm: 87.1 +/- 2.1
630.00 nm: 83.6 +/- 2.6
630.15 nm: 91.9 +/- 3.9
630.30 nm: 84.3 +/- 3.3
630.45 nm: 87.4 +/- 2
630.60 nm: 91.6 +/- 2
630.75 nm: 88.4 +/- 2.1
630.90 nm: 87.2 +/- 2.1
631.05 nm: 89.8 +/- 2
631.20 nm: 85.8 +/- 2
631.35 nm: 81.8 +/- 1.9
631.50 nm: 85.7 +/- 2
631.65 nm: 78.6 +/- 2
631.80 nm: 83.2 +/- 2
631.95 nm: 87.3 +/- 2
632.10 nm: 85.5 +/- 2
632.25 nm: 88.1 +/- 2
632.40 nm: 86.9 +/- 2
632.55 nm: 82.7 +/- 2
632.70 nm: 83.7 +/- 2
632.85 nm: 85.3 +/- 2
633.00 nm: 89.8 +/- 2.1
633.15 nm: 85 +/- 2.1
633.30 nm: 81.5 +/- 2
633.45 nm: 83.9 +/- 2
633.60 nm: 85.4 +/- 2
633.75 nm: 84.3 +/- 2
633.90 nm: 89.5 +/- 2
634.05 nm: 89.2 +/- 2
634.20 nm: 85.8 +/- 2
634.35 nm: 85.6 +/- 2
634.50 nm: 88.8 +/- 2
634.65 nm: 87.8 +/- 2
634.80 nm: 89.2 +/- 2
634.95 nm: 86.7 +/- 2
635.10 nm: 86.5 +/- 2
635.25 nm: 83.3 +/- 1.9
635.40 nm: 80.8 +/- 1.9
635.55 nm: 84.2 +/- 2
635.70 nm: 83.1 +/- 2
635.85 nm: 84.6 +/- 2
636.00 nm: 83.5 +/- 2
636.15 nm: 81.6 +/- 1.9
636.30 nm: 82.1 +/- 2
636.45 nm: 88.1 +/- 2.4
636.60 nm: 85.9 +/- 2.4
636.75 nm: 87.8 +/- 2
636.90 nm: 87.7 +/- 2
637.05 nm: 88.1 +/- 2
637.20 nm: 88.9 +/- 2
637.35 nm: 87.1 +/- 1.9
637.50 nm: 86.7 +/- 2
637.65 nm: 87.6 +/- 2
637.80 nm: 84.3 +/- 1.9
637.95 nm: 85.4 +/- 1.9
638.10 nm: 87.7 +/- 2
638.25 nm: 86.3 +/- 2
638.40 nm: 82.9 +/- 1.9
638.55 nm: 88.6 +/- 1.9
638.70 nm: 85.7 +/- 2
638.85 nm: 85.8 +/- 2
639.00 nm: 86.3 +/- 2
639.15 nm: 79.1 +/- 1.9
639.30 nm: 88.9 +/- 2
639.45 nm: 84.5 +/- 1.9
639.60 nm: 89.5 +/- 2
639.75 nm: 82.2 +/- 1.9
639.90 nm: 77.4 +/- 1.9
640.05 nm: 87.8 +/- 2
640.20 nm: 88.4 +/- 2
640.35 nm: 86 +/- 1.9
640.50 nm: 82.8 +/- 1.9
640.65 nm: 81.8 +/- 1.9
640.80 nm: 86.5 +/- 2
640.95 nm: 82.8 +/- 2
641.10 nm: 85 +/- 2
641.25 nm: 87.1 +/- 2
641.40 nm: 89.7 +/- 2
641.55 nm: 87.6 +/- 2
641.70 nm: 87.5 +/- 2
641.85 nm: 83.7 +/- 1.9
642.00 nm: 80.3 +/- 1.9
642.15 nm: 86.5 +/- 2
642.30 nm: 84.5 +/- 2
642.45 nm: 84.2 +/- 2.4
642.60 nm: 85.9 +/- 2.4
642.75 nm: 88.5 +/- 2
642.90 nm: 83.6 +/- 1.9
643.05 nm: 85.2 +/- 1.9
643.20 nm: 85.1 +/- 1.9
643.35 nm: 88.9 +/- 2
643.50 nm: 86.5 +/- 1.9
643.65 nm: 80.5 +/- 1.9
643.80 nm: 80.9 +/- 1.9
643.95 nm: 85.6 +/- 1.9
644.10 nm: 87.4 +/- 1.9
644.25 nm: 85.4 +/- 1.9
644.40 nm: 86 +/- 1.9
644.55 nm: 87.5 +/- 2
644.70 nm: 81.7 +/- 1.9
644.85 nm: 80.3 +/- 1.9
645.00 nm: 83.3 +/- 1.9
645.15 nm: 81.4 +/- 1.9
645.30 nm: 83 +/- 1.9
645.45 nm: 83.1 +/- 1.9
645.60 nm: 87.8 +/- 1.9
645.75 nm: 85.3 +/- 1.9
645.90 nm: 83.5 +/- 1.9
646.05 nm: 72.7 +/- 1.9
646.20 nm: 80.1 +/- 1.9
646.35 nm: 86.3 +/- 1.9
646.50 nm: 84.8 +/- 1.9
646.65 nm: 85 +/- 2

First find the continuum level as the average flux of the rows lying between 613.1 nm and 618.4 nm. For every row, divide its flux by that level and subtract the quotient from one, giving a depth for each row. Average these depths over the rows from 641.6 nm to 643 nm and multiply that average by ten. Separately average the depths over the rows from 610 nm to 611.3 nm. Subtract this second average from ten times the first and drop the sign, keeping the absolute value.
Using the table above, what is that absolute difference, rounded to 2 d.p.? 0.14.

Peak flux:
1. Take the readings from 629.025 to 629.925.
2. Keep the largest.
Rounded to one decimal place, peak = 91.3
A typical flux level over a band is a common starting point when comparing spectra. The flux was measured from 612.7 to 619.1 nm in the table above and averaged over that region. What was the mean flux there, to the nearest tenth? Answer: 86.2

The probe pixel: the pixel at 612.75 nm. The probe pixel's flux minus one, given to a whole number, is 88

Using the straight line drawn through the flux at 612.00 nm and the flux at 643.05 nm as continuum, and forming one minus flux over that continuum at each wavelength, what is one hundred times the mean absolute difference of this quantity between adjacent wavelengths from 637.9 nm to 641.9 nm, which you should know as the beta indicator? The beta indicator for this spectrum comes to 4.3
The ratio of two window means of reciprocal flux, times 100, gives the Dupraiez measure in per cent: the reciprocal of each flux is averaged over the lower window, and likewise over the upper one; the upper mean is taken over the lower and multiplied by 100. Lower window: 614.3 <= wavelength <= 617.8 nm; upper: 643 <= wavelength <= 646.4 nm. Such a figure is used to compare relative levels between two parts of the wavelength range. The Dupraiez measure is 102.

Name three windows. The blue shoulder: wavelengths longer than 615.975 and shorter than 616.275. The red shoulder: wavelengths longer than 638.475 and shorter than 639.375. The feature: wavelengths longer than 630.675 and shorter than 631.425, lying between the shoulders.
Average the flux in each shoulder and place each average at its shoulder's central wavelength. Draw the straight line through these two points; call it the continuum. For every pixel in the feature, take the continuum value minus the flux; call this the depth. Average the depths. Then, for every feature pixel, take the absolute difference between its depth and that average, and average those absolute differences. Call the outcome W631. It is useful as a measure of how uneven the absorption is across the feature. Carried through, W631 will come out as 2.33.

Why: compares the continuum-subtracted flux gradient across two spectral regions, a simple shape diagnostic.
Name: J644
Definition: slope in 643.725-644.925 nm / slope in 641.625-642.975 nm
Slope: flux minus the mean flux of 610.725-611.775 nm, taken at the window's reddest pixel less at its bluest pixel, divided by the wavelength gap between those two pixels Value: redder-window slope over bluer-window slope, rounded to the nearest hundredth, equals 0.18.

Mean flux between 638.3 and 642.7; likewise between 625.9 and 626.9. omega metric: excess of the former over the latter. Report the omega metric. -2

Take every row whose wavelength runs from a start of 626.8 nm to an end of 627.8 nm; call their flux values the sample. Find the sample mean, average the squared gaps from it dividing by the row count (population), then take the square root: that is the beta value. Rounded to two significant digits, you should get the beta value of 2.6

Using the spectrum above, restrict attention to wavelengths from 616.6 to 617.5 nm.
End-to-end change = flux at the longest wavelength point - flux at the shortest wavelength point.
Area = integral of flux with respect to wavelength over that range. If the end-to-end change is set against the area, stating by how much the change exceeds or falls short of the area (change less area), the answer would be -70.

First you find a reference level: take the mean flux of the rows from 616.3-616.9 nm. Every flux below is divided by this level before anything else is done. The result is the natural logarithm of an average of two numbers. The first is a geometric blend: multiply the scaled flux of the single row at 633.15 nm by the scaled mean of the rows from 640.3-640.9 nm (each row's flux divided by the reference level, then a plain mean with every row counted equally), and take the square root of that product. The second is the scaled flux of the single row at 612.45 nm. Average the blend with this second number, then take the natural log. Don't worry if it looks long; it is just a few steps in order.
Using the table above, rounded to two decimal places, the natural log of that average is 0.07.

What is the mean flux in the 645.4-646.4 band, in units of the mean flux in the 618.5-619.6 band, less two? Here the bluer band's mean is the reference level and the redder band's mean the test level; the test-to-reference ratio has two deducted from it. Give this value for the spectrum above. -1.06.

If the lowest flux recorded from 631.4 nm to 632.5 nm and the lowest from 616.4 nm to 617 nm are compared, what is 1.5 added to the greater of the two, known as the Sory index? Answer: 80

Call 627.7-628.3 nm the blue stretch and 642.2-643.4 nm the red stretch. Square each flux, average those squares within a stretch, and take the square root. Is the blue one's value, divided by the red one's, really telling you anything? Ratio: 1.04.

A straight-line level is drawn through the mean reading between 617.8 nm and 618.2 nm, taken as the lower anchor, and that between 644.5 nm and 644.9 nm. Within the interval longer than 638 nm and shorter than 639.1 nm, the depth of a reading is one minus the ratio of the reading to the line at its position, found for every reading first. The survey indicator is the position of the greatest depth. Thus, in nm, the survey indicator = 638.40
